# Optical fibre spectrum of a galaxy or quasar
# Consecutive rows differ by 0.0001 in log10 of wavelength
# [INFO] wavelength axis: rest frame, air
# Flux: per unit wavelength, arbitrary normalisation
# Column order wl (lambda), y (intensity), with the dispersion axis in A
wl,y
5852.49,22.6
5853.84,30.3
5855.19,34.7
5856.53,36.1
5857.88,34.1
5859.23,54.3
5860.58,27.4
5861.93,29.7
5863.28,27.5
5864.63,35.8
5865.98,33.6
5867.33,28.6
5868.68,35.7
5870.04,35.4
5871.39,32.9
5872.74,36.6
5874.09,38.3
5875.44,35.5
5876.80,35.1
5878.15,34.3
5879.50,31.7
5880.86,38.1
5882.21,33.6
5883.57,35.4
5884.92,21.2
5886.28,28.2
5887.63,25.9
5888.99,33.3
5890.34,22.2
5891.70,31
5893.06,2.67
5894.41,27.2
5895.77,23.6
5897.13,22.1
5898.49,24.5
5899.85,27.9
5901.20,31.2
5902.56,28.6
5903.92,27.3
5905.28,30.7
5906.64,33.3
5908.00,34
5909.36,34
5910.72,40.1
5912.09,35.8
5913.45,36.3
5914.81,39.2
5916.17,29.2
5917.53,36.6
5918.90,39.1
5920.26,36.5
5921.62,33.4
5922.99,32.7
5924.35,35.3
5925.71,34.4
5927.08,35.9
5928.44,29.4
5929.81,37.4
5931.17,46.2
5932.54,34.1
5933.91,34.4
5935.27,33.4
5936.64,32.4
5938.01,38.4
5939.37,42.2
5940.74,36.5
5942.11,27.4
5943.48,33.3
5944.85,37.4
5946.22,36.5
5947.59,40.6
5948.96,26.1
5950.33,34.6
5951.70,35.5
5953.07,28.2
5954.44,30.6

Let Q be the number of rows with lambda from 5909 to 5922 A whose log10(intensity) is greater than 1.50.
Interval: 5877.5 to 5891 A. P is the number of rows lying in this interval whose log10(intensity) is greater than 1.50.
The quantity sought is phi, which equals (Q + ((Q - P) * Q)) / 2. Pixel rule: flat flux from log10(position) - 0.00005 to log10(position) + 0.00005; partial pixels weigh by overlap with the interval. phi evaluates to 18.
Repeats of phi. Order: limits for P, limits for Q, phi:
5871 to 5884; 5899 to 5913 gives -10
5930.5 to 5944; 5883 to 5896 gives -6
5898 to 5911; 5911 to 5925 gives 27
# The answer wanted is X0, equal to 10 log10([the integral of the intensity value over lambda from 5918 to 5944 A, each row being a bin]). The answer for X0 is 29.6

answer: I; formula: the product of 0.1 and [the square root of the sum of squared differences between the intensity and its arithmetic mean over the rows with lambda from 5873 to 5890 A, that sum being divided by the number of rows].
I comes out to 0.49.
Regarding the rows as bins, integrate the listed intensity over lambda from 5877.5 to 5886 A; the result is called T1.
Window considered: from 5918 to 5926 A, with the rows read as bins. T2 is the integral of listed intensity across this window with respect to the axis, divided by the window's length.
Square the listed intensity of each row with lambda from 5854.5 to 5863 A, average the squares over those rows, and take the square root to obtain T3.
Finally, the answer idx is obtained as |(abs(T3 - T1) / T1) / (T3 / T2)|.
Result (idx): 0.82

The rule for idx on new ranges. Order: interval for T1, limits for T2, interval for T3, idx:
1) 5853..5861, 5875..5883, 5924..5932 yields 0.82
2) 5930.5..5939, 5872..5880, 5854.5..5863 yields 0.84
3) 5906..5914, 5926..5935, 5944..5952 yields 0.89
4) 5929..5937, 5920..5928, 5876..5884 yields 0.87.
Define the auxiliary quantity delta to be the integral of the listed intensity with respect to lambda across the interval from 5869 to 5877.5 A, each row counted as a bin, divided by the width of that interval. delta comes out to 36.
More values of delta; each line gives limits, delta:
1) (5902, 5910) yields 31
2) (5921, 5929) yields 34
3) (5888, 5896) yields 23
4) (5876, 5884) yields 35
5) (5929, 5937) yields 36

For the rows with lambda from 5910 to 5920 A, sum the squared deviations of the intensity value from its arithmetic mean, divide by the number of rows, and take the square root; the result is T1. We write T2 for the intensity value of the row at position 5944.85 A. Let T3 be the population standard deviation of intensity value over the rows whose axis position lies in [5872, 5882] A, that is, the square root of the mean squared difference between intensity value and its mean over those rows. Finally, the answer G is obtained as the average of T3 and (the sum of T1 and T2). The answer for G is 21.5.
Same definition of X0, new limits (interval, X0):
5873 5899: 28.7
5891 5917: 28.8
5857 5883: 29.5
